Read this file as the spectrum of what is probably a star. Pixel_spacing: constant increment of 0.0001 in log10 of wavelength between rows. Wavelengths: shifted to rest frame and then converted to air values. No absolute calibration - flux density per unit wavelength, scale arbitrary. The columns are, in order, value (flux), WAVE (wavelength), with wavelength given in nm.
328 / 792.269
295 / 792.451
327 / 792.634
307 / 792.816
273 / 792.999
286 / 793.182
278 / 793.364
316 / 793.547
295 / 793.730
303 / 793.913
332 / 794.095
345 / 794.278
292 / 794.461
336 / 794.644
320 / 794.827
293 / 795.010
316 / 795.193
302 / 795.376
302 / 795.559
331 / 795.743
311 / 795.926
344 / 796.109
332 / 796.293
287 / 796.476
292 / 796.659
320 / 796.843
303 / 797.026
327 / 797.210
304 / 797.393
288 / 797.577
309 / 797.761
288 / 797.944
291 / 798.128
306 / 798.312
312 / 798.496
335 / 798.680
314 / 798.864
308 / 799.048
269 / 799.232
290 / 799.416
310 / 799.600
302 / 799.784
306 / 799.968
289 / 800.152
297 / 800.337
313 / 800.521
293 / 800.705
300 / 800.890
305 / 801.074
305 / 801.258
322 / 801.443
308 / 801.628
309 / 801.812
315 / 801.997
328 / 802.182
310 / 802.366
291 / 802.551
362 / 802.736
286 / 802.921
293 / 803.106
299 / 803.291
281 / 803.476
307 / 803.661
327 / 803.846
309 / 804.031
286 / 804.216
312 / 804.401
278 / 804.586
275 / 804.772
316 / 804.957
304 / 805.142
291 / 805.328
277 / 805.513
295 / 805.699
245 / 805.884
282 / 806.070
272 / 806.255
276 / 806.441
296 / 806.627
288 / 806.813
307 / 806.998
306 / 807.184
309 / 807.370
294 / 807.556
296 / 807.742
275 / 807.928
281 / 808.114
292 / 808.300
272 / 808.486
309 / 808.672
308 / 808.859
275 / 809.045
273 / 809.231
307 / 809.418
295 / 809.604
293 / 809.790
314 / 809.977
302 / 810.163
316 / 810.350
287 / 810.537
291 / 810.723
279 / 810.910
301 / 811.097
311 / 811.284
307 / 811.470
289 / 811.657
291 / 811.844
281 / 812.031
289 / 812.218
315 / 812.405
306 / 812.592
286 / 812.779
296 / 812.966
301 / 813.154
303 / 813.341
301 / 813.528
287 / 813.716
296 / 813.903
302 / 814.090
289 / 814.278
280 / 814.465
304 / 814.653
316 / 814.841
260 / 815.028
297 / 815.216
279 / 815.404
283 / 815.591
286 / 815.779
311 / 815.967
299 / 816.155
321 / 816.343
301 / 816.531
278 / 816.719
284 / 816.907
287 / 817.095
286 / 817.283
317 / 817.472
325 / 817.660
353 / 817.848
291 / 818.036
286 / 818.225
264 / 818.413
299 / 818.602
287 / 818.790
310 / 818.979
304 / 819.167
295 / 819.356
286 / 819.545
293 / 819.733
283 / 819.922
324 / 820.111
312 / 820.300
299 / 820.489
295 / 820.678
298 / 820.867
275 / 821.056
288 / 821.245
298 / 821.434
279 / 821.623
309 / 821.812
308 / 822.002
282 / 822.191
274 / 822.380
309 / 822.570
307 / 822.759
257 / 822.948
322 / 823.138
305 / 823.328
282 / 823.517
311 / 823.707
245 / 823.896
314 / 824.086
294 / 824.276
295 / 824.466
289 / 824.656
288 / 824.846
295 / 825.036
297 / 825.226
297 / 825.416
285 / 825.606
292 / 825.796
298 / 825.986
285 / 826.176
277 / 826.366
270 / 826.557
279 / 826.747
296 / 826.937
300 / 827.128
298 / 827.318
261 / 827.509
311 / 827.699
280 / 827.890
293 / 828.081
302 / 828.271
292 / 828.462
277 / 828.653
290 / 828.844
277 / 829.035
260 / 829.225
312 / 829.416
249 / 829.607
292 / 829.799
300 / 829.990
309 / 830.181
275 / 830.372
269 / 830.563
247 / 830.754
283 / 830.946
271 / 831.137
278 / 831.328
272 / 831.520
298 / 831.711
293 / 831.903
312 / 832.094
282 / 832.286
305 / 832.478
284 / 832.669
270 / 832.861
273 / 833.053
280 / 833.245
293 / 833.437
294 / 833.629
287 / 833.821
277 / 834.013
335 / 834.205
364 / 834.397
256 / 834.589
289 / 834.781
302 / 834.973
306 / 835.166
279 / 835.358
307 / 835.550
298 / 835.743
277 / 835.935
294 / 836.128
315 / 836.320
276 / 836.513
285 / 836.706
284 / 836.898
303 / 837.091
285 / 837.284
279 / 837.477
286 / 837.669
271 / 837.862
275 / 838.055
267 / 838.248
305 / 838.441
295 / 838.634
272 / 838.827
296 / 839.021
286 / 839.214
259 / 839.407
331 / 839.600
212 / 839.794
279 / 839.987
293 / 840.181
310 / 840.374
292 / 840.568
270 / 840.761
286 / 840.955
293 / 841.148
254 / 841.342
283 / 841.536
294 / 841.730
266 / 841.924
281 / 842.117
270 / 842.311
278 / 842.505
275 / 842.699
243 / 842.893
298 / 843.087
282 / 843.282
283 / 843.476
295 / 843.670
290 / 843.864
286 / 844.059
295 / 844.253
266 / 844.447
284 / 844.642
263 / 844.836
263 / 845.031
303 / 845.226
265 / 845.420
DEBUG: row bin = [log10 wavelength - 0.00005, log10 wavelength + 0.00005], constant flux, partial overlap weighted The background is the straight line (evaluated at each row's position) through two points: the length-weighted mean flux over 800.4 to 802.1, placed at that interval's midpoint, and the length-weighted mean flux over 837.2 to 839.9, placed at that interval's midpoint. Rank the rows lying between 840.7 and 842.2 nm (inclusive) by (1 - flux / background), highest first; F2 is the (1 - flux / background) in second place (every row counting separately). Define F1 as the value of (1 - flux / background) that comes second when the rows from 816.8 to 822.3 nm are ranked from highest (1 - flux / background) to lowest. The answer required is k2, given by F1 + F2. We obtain 0.103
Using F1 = 0.0613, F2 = 0.04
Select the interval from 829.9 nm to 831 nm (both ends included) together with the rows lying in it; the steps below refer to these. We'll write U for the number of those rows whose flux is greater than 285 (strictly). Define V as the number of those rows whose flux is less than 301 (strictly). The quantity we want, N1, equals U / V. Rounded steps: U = 2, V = 5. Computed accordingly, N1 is 0.4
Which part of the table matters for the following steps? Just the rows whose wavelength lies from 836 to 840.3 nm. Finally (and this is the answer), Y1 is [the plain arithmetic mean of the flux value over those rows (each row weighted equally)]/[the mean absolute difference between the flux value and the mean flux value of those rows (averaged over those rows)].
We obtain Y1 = 19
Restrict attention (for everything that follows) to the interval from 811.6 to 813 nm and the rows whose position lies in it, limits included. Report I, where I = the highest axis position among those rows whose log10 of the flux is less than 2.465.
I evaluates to 812.779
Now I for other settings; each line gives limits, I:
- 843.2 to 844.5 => 844.447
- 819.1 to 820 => 819.922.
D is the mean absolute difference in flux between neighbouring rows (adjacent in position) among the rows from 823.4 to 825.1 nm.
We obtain 25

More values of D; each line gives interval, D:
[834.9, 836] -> 18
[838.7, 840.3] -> 48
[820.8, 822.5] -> 16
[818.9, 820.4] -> 13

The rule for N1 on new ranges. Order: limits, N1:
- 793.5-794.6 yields 3.0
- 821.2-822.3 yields 1.0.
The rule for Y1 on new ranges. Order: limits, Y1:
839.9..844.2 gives 26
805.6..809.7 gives 21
